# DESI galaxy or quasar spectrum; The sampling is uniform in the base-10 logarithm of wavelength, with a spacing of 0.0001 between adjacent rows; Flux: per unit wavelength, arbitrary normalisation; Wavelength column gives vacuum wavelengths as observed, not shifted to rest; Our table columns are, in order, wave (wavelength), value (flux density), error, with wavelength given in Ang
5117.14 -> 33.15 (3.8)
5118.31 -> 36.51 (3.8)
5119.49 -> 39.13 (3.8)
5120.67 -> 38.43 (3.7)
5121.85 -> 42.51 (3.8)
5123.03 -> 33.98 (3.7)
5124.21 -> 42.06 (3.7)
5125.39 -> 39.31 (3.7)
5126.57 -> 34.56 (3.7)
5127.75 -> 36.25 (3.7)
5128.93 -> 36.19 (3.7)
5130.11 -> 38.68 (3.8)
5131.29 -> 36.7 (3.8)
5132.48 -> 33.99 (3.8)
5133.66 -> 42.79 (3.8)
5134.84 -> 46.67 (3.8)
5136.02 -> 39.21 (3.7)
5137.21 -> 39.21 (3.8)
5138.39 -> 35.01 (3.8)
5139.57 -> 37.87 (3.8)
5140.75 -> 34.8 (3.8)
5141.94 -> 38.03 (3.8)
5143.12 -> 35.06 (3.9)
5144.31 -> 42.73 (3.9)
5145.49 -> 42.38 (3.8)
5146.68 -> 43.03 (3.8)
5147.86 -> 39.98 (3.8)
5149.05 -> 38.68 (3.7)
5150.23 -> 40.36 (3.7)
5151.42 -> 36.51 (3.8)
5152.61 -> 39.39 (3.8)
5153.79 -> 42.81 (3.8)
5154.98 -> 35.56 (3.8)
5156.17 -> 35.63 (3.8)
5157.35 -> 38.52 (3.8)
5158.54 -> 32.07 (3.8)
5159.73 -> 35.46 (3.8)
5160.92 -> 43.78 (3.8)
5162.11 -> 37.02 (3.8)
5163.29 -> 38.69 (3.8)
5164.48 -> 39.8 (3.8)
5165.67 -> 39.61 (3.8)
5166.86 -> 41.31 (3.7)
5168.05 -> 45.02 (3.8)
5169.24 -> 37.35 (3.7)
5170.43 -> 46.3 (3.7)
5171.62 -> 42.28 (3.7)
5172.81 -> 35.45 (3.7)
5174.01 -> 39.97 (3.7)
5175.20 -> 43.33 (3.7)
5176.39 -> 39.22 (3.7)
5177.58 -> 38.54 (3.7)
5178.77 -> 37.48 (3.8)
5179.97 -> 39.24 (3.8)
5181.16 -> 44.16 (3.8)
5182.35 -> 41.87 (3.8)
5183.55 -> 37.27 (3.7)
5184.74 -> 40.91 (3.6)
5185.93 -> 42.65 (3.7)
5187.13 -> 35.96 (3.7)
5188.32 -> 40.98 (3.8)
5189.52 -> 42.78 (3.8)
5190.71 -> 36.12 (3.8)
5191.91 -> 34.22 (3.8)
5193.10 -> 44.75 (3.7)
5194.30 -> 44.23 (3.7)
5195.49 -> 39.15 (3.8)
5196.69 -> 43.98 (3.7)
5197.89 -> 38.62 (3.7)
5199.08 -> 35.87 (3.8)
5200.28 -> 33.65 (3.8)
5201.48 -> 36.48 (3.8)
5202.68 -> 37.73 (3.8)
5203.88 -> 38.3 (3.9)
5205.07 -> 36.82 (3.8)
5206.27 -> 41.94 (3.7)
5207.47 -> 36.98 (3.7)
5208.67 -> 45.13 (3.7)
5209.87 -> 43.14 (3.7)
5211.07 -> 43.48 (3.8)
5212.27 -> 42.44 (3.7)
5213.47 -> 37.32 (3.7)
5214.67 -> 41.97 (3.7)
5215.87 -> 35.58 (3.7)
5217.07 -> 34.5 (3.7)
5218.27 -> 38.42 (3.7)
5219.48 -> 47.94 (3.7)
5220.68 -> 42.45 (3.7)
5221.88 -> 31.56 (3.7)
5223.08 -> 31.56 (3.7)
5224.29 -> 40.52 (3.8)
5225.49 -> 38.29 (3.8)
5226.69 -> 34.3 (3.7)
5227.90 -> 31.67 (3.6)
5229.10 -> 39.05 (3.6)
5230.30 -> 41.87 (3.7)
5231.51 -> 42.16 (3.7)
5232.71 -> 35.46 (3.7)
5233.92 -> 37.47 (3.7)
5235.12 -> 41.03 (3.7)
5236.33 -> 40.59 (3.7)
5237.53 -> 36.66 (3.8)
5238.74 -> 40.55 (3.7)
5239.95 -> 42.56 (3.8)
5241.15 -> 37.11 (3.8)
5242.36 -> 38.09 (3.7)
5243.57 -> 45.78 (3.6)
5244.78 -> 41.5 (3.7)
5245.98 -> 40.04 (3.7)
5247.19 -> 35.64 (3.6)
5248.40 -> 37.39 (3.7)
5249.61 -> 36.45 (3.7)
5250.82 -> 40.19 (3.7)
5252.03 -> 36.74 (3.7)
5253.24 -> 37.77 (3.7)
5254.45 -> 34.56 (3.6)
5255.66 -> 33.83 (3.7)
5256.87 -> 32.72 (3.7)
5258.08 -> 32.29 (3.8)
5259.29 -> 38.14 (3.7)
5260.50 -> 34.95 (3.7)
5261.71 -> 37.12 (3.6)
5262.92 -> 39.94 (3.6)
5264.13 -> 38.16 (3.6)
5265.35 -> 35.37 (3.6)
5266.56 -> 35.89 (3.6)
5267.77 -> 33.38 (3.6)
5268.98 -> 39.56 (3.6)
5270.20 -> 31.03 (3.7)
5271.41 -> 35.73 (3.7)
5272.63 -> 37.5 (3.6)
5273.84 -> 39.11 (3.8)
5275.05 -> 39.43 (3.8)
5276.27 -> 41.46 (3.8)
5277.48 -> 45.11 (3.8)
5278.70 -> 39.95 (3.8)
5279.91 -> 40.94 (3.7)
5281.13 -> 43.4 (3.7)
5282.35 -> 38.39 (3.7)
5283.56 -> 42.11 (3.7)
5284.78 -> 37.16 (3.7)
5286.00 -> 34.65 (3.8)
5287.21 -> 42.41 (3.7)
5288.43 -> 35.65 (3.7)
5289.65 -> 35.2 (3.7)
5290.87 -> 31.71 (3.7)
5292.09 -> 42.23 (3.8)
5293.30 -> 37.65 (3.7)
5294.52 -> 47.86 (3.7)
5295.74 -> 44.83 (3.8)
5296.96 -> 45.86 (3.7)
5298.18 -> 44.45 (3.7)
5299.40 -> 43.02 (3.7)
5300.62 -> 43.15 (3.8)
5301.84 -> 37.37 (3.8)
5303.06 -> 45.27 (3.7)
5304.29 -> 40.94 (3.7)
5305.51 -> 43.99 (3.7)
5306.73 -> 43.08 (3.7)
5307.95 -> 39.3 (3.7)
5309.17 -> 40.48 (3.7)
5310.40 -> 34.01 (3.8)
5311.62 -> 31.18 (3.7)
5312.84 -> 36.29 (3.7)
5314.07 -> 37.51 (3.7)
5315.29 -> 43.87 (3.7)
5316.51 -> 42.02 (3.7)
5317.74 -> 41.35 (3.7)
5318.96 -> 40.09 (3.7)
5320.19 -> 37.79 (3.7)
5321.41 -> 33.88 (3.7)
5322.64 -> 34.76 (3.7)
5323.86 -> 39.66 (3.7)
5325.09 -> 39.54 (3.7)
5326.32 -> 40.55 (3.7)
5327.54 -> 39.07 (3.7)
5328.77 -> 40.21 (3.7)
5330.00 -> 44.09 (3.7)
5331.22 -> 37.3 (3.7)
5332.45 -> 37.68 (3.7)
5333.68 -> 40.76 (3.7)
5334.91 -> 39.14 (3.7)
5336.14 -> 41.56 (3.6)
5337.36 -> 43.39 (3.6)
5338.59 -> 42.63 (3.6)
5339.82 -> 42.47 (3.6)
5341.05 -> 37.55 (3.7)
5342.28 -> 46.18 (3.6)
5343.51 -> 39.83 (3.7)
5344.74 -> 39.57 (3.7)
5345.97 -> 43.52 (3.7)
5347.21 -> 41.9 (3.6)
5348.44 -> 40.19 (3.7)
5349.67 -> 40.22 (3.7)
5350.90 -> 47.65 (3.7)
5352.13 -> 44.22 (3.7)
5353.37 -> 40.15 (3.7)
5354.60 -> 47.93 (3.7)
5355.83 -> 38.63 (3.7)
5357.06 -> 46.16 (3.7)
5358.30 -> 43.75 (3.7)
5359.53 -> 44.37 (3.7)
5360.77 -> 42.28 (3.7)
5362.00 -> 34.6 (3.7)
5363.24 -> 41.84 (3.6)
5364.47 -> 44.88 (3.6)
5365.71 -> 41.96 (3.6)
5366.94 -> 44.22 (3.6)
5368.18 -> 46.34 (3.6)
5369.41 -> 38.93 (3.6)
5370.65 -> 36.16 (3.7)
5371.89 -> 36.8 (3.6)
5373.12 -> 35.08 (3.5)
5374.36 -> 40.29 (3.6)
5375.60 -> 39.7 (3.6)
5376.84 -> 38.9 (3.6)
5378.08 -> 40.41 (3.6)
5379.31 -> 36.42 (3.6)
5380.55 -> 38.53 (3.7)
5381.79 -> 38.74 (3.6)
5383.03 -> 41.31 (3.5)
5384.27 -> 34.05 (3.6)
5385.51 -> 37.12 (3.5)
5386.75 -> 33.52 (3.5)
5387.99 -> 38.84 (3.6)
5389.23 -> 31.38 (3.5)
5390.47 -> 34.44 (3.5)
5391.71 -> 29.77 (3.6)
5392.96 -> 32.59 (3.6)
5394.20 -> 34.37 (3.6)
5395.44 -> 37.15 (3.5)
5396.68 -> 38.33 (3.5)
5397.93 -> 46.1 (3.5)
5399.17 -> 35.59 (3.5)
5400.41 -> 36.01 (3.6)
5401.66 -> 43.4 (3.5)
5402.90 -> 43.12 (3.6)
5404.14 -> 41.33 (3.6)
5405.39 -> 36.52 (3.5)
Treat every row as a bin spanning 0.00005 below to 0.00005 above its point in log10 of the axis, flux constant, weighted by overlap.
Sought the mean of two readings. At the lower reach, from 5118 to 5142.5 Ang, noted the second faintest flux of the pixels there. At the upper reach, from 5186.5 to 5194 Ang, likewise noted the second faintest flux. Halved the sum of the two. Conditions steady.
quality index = 35.0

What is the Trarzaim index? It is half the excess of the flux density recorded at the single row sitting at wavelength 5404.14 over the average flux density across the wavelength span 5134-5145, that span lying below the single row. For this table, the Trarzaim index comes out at 1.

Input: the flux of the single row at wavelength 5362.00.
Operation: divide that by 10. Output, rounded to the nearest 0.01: 3.46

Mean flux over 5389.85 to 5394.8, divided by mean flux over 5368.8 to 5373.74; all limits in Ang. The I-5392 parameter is 0.89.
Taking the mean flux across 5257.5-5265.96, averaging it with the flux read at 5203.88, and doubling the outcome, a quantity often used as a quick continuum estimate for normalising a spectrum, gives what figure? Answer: 74.9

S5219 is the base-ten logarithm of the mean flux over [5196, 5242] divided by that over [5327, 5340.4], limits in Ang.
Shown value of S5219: -0.021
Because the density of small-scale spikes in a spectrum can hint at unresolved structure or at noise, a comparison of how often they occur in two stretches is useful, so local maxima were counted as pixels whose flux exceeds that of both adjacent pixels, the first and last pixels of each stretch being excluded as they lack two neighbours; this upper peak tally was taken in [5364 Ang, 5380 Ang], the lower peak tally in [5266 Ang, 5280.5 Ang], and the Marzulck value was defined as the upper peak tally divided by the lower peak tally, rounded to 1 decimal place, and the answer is 2.0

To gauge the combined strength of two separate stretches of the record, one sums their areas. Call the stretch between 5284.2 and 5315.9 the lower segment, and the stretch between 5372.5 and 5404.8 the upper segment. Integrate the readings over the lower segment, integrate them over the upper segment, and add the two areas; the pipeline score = 2480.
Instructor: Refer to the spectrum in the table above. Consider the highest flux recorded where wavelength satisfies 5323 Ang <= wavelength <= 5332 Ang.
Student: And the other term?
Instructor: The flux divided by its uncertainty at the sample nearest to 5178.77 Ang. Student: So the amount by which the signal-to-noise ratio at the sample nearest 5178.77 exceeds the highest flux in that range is -34.2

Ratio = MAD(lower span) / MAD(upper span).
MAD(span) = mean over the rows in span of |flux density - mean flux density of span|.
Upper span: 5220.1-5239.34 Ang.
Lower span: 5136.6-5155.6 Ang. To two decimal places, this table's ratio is 0.74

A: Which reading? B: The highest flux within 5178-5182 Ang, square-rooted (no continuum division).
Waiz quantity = 6.6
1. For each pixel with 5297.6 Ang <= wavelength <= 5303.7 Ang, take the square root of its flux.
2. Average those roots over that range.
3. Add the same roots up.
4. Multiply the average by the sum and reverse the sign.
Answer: -213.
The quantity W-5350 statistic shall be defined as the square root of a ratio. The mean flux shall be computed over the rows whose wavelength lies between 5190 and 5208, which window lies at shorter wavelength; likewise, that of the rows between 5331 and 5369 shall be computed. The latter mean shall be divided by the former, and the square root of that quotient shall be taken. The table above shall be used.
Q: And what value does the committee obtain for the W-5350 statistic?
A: 1.04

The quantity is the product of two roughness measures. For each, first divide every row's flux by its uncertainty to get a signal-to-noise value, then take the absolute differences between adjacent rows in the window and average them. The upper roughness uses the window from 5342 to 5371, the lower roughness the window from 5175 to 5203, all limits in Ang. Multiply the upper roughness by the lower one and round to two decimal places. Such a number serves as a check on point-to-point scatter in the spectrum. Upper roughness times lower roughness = 1.14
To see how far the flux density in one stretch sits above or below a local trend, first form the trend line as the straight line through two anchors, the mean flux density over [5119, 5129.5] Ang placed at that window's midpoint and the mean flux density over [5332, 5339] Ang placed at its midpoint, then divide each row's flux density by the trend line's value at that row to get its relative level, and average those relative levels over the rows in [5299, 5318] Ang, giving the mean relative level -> 0.99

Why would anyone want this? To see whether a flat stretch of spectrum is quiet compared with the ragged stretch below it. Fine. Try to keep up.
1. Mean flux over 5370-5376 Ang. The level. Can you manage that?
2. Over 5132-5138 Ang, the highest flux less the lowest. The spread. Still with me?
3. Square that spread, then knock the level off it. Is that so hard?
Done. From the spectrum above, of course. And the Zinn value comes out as 123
